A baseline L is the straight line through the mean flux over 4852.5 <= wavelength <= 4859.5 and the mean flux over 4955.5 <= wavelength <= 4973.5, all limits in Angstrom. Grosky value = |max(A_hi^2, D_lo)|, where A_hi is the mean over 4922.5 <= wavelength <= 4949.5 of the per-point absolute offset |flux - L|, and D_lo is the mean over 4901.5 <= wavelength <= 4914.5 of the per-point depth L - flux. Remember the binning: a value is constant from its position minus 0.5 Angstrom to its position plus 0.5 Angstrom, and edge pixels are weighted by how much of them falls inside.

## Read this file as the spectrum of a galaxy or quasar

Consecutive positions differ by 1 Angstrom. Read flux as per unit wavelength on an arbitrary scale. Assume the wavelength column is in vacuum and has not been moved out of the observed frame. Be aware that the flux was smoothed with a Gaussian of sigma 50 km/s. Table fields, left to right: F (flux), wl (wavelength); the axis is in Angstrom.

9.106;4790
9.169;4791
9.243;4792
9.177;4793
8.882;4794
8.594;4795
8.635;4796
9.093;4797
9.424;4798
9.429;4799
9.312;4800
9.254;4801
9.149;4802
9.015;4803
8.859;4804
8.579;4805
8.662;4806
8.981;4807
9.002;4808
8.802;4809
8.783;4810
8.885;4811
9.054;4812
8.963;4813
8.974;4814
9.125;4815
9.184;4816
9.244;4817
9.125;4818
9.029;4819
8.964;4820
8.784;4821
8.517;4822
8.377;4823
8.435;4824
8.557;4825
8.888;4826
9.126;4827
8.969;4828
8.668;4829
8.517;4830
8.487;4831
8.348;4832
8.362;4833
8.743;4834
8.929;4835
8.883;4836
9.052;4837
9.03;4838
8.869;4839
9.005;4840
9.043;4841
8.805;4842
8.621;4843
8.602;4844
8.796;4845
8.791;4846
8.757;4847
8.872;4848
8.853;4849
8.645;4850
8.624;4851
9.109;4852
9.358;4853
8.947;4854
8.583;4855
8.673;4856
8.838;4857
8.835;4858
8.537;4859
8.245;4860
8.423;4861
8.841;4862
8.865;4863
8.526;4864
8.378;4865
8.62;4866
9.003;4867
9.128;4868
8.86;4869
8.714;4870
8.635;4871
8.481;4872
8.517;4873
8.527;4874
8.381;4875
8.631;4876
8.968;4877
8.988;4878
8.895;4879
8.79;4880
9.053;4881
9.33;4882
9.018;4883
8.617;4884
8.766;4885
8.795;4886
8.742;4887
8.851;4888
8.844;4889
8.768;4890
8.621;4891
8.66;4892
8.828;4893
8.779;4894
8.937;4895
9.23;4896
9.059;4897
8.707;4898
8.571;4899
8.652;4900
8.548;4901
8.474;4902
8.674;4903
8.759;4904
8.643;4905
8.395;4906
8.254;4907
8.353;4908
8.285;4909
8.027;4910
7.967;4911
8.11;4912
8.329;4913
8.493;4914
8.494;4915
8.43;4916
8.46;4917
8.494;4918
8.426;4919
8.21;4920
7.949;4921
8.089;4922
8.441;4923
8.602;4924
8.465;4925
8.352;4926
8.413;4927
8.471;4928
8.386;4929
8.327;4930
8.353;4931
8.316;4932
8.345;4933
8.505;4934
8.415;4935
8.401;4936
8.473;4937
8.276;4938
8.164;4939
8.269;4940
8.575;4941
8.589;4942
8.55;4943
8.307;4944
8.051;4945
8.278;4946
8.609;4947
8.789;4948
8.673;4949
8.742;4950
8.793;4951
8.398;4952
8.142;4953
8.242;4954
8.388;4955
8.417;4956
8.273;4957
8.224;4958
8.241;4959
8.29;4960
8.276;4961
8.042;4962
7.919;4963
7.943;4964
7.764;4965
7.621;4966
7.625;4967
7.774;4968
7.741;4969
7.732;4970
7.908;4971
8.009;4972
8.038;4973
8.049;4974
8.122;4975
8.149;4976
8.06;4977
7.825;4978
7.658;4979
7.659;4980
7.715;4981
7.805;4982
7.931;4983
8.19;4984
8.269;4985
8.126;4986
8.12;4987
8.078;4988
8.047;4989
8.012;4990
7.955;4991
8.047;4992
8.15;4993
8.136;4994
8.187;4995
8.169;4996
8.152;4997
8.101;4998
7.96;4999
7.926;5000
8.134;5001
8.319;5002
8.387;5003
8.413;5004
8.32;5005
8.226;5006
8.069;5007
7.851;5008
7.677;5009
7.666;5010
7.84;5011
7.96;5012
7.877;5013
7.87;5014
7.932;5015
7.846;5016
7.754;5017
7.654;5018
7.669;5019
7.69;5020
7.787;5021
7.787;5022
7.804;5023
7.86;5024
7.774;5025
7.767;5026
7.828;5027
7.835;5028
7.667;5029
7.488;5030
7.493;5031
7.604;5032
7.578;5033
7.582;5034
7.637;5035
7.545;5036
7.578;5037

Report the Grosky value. 0.059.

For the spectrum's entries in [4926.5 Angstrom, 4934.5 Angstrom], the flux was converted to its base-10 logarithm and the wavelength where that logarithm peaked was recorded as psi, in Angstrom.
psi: 4934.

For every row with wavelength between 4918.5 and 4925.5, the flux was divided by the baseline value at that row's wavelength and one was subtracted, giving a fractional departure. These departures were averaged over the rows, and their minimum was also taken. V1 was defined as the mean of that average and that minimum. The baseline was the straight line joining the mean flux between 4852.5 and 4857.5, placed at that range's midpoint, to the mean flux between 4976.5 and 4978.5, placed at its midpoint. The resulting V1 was -0.029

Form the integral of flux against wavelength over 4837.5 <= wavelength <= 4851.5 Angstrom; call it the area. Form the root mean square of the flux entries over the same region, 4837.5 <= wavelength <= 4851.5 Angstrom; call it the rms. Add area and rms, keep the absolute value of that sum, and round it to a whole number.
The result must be 132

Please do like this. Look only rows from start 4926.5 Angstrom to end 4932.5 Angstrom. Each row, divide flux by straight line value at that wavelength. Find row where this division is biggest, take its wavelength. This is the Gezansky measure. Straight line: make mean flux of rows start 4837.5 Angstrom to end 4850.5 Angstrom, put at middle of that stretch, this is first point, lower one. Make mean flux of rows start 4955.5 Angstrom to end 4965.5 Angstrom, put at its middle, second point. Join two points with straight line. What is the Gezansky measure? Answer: 4928 Angstrom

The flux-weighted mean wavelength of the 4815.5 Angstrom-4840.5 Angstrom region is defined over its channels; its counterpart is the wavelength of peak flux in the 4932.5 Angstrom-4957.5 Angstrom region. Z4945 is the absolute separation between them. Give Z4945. 123.0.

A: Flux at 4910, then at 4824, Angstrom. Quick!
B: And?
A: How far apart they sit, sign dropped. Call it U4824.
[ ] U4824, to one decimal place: 0.4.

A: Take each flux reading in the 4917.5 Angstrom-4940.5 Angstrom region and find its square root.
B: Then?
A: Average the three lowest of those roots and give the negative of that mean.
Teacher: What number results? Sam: -2.84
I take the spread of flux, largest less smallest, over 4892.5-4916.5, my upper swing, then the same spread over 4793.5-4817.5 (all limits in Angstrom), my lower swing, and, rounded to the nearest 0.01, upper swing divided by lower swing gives 1.49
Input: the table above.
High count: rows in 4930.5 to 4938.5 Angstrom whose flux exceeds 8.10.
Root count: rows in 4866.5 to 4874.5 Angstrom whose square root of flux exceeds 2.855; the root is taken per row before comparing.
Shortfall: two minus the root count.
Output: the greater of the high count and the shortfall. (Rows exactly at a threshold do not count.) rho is 8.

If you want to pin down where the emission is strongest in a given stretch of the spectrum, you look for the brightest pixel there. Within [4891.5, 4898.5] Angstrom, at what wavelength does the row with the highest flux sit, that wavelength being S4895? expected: 4896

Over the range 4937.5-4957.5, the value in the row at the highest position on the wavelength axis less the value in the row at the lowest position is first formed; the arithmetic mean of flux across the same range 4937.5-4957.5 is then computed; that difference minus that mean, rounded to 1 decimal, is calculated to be -8.4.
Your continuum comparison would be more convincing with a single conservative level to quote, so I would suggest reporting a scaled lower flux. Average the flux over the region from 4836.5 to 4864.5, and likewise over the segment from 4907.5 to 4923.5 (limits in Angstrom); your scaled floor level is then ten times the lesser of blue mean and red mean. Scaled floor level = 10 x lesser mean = 82.8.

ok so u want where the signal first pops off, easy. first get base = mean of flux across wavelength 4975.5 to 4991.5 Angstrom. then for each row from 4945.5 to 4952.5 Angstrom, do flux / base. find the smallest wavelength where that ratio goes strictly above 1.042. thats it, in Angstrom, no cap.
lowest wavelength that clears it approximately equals 4947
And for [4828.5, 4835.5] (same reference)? 4829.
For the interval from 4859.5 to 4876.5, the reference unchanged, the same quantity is 4861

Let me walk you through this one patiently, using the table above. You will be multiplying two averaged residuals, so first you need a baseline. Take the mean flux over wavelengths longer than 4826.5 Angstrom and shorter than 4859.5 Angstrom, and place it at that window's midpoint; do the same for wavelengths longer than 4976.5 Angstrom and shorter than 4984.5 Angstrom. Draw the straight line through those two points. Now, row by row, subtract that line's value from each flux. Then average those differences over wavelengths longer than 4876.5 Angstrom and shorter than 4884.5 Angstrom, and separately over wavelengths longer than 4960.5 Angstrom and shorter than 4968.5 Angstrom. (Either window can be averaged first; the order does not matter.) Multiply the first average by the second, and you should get -0.039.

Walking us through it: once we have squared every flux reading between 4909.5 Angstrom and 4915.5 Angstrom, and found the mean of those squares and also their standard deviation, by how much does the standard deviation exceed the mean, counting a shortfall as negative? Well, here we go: -64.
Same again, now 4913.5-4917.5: -71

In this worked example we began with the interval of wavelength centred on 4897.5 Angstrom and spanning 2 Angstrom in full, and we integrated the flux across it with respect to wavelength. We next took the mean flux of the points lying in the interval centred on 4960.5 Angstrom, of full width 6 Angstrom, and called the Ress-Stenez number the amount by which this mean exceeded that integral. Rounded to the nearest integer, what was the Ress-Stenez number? -10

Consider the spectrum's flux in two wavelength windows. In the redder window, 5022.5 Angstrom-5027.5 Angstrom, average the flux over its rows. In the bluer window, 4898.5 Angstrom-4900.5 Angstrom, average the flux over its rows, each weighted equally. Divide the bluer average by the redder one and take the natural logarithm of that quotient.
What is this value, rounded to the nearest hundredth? 0.10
